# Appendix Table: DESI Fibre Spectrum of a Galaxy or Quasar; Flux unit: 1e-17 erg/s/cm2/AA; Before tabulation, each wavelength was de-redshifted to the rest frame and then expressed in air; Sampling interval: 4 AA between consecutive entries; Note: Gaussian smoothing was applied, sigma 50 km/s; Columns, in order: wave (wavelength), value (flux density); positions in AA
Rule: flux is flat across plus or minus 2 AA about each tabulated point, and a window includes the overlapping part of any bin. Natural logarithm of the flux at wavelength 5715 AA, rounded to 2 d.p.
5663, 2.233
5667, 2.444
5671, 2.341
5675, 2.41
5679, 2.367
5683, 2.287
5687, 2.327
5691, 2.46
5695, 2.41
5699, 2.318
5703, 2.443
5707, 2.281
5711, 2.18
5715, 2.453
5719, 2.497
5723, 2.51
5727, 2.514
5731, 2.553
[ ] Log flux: 0.90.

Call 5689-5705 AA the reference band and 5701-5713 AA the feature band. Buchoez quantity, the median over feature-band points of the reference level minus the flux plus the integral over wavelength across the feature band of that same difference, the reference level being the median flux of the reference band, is 1.6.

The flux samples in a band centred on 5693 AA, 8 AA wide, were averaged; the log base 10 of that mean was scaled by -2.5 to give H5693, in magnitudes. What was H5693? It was -0.966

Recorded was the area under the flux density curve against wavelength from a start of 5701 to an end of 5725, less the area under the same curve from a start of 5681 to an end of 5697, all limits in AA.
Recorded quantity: 20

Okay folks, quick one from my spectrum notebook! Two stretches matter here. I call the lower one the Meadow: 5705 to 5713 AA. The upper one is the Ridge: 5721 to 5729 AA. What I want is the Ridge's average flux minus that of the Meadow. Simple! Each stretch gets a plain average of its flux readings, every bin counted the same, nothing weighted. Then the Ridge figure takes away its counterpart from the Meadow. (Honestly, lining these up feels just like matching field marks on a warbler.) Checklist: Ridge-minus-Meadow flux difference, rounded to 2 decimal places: 0.28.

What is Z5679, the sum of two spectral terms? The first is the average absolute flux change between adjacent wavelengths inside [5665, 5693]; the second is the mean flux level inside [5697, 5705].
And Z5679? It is 2.46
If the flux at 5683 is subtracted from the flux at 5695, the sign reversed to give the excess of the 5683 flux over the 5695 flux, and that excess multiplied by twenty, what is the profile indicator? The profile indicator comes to -2.5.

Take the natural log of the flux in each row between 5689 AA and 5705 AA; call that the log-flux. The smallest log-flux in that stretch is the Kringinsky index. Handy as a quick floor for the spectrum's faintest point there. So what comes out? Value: 0.841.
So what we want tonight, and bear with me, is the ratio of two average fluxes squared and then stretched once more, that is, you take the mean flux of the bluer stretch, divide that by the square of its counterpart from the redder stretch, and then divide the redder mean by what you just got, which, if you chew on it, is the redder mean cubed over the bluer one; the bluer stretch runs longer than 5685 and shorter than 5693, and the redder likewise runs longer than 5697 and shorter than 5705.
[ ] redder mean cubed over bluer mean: 5.6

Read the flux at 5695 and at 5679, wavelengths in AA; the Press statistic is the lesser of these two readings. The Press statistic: 2.37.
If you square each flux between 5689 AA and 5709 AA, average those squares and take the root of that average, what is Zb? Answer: 2.383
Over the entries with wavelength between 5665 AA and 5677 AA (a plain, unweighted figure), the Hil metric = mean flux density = 2.40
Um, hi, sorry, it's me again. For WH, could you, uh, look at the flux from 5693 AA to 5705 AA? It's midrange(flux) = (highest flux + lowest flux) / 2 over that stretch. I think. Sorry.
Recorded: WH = 2.38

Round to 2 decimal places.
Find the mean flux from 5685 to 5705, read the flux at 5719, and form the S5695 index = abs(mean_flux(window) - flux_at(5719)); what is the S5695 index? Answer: 0.11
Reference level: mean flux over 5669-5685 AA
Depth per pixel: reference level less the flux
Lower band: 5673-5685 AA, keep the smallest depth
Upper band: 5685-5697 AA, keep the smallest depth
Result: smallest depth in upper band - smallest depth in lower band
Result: -0.05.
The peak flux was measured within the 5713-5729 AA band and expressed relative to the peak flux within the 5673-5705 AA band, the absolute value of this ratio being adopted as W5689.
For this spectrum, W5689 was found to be 1.022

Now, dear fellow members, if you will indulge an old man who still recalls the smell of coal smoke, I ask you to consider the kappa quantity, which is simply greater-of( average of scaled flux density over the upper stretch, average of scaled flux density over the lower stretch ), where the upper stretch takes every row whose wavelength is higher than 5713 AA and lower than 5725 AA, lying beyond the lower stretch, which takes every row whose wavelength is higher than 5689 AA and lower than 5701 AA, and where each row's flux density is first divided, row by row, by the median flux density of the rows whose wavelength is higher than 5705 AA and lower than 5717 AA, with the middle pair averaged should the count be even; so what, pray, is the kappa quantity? 1.09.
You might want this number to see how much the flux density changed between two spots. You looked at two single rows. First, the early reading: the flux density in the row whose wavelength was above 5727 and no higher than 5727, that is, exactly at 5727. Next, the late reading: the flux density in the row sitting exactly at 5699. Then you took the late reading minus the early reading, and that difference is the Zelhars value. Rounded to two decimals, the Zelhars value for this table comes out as -0.20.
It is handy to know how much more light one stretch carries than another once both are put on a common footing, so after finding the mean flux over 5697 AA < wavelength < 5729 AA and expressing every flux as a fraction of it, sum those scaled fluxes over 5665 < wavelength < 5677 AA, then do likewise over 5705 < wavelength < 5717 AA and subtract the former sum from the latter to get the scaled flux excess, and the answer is -0.12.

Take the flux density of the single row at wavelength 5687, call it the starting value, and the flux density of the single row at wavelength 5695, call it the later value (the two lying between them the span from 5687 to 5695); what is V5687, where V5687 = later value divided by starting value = 1.04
